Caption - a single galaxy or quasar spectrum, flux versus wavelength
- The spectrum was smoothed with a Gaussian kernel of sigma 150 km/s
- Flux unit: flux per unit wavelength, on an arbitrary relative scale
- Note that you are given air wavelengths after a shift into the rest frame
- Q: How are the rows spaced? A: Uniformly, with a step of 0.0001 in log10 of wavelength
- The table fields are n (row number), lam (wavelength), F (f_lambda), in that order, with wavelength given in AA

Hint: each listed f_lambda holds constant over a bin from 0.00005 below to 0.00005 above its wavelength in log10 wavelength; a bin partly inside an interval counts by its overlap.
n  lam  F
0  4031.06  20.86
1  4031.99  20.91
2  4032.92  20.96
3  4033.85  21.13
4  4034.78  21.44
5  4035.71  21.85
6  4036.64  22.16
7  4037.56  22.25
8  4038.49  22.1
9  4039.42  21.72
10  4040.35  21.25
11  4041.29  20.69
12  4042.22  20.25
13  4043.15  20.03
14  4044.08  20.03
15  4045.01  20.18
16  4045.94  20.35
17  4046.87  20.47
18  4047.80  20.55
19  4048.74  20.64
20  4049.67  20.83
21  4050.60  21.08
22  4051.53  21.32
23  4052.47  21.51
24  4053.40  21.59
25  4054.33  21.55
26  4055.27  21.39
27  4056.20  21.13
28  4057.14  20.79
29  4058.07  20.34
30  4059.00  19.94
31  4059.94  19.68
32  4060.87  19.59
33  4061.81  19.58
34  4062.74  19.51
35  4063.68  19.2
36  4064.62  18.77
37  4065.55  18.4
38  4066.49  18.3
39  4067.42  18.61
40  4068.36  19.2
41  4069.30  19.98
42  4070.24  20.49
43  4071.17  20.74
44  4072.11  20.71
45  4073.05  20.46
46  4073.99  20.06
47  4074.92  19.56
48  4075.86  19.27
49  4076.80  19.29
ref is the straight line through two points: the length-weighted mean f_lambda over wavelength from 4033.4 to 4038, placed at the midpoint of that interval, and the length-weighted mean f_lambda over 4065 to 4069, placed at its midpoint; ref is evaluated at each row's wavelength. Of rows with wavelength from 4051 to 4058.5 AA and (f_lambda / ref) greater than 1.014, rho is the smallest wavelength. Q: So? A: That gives 4051.53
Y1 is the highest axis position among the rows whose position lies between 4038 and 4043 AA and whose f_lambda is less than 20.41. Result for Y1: 4042.22 AA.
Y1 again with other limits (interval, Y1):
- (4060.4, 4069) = 4068.36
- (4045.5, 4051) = 4045.94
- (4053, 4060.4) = 4059.94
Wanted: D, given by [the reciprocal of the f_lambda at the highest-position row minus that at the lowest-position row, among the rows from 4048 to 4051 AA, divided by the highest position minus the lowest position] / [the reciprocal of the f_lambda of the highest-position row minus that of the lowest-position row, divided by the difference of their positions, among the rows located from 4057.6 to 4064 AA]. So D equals -1.0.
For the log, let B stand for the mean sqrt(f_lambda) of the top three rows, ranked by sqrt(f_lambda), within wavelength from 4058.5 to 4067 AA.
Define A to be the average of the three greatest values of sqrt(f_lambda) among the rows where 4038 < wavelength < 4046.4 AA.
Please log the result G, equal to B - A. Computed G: -0.2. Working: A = 4.66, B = 4.44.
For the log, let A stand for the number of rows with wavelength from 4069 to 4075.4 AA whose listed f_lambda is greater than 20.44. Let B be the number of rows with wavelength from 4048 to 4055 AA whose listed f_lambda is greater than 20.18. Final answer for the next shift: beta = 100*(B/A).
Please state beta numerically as 175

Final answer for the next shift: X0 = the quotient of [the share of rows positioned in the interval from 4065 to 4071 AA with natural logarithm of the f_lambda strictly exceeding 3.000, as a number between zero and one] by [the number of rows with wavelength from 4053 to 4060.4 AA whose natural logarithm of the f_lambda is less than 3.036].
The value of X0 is 0.04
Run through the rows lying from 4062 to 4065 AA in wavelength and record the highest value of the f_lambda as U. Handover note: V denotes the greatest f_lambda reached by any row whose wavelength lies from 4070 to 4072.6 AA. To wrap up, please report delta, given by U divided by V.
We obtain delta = 0.94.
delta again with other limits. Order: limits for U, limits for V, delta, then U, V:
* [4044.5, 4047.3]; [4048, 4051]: 0.97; 20.47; 21.08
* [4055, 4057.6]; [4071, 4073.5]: 1.03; 21.39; 20.74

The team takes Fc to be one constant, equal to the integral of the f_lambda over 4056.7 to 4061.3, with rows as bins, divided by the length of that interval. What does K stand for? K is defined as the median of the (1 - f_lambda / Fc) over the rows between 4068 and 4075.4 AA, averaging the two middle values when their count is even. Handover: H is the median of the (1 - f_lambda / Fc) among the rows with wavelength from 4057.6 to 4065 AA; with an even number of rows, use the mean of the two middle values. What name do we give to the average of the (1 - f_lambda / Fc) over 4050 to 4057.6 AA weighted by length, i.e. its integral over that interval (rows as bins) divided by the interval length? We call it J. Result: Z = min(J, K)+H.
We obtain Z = -0.03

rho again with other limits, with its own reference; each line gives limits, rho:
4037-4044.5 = 4037.56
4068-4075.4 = 4068.36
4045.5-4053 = 4049.67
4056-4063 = 4056.20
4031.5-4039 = 4036.64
